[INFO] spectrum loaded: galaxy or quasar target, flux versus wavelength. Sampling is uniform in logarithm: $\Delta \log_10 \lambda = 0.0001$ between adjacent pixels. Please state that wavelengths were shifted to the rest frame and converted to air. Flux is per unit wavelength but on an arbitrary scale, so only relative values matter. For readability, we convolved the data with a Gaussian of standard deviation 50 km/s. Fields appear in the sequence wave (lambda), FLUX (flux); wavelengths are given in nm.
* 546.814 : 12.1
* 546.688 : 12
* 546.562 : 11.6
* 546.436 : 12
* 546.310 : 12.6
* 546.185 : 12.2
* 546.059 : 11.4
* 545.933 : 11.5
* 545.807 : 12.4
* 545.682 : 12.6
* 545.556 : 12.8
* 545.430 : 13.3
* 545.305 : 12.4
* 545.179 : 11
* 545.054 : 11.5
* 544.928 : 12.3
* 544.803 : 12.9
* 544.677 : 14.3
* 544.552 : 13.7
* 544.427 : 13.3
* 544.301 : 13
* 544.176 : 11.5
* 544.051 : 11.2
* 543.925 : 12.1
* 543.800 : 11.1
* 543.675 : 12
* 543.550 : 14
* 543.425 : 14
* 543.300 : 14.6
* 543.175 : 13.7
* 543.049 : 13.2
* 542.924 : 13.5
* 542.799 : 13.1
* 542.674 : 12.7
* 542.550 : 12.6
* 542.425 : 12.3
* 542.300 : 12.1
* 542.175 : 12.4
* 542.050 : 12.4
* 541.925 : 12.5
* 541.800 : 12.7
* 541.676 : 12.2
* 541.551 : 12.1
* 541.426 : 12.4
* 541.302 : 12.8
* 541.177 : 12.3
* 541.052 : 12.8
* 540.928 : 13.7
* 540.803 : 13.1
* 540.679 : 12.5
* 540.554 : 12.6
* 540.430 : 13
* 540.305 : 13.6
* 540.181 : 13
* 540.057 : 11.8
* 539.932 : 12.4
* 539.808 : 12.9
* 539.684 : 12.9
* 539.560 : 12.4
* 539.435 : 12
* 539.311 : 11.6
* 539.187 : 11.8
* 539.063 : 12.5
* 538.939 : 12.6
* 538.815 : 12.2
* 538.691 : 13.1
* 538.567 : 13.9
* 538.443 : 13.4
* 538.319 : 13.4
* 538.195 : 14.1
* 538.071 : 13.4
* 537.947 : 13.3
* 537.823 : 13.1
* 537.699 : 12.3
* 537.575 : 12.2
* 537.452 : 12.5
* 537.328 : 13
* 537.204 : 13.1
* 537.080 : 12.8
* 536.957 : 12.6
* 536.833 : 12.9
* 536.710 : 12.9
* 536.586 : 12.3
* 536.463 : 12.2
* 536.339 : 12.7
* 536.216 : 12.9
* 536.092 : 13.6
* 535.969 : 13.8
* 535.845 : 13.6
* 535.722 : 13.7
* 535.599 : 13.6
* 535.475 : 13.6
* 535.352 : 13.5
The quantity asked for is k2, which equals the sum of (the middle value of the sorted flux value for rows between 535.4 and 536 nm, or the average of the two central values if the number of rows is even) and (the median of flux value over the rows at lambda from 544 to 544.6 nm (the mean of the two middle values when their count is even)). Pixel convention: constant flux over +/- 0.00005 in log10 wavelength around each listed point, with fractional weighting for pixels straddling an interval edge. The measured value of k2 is 26.6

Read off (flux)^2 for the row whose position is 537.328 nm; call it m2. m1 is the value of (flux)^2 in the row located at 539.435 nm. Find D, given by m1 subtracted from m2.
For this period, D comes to 25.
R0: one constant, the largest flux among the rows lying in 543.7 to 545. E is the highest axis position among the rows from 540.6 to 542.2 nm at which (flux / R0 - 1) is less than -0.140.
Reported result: 541.676 nm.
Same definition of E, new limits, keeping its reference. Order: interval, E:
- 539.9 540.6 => 540.057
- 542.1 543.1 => 542.300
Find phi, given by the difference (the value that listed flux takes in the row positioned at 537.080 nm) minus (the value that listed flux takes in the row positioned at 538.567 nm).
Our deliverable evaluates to -1.1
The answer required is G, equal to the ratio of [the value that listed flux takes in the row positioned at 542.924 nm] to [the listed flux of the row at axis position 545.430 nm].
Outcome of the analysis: 1.02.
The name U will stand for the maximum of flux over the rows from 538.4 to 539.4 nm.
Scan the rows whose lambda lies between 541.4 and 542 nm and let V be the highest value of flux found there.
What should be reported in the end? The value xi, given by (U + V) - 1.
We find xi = 25.6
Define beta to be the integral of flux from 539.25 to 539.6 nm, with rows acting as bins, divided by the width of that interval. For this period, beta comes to 11.96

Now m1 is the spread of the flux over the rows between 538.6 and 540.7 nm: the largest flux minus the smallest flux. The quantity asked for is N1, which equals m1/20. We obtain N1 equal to 0.100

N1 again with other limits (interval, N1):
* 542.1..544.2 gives 0.175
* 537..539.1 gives 0.095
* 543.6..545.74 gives 0.165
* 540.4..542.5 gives 0.080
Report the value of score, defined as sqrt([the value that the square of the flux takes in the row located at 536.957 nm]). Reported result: 12.6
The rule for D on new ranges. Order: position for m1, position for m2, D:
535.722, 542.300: -41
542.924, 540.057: -43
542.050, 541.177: -2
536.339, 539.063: -5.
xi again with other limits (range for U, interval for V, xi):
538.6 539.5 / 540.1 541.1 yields 25.8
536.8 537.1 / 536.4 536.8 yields 24.8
